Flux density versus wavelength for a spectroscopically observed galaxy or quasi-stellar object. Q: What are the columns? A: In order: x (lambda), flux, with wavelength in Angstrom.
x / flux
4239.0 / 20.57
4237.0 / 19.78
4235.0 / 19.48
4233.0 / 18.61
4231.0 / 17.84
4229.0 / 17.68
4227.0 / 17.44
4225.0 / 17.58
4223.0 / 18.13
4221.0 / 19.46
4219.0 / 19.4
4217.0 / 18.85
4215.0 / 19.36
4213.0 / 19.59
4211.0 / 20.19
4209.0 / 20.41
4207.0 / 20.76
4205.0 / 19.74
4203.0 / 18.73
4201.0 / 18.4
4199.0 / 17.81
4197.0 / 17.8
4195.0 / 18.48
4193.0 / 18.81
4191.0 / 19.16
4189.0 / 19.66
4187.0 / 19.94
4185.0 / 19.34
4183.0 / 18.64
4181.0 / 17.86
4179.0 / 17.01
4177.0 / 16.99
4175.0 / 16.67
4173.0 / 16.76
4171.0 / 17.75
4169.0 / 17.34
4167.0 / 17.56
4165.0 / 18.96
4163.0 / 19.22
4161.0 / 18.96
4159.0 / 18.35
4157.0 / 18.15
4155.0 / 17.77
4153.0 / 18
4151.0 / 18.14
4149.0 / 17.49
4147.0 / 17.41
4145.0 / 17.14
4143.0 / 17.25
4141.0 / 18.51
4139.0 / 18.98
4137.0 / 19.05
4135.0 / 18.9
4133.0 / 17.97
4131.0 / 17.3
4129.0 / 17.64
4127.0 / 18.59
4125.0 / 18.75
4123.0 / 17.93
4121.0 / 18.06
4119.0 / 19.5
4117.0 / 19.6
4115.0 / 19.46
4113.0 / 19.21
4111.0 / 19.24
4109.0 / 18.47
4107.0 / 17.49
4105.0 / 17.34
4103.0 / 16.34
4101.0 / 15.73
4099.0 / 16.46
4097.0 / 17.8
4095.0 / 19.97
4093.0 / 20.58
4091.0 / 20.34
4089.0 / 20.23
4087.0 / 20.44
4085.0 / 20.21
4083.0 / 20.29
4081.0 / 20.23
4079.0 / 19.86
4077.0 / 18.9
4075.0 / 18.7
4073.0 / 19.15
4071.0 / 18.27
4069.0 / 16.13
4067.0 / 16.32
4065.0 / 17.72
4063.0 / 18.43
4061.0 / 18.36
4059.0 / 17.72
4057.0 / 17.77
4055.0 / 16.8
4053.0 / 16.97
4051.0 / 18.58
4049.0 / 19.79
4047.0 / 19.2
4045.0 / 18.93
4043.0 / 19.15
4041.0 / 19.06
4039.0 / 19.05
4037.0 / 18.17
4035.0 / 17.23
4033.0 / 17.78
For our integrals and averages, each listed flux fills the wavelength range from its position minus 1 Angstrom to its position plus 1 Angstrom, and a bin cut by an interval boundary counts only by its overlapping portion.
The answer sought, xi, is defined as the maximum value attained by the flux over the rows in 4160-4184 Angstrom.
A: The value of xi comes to 19.22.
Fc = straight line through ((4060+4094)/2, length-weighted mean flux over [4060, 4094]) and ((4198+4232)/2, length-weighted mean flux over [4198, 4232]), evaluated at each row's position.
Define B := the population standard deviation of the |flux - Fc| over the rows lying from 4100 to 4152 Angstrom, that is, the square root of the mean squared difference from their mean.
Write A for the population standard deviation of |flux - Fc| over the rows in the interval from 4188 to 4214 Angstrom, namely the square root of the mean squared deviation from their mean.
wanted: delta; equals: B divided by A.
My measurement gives 1.6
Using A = 0.51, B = 0.82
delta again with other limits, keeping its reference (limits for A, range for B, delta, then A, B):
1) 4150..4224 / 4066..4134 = 1.4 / 0.62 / 0.84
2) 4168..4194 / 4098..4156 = 1.1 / 0.75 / 0.83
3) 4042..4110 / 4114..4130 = 0.4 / 0.86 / 0.36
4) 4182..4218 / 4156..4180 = 1.6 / 0.49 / 0.80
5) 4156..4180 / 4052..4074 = 1.1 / 0.80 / 0.88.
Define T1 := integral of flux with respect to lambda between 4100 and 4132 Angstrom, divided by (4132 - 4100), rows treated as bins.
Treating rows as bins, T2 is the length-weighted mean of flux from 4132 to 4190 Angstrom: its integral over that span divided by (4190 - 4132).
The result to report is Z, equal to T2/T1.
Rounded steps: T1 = 18.2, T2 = 18.1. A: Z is 1.00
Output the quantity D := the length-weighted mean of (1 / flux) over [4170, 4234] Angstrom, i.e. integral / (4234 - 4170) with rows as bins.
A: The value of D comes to 0.0540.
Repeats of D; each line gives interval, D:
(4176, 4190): 0.0543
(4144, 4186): 0.0560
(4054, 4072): 0.0573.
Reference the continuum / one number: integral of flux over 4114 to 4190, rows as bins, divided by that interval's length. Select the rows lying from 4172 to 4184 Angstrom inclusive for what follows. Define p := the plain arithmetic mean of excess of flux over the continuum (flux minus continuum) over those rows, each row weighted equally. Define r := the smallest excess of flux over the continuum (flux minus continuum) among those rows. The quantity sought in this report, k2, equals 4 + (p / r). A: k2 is 4.6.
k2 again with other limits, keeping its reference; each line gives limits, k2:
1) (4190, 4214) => 1.8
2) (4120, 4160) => 4.1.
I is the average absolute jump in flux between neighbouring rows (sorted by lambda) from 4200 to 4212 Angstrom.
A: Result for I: 0.59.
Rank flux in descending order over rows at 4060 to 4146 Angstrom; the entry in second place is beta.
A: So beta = 20.44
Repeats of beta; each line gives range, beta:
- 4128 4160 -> 18.98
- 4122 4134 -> 18.59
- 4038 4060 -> 19.2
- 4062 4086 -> 20.23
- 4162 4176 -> 18.96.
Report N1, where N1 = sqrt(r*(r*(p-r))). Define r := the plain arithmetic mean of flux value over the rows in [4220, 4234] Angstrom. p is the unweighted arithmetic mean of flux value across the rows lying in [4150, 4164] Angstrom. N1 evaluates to 9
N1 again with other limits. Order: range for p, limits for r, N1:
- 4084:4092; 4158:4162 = 24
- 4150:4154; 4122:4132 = 3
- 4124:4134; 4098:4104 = 22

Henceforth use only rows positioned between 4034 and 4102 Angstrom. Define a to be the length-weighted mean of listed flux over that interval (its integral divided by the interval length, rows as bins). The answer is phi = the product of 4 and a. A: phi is 74.4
